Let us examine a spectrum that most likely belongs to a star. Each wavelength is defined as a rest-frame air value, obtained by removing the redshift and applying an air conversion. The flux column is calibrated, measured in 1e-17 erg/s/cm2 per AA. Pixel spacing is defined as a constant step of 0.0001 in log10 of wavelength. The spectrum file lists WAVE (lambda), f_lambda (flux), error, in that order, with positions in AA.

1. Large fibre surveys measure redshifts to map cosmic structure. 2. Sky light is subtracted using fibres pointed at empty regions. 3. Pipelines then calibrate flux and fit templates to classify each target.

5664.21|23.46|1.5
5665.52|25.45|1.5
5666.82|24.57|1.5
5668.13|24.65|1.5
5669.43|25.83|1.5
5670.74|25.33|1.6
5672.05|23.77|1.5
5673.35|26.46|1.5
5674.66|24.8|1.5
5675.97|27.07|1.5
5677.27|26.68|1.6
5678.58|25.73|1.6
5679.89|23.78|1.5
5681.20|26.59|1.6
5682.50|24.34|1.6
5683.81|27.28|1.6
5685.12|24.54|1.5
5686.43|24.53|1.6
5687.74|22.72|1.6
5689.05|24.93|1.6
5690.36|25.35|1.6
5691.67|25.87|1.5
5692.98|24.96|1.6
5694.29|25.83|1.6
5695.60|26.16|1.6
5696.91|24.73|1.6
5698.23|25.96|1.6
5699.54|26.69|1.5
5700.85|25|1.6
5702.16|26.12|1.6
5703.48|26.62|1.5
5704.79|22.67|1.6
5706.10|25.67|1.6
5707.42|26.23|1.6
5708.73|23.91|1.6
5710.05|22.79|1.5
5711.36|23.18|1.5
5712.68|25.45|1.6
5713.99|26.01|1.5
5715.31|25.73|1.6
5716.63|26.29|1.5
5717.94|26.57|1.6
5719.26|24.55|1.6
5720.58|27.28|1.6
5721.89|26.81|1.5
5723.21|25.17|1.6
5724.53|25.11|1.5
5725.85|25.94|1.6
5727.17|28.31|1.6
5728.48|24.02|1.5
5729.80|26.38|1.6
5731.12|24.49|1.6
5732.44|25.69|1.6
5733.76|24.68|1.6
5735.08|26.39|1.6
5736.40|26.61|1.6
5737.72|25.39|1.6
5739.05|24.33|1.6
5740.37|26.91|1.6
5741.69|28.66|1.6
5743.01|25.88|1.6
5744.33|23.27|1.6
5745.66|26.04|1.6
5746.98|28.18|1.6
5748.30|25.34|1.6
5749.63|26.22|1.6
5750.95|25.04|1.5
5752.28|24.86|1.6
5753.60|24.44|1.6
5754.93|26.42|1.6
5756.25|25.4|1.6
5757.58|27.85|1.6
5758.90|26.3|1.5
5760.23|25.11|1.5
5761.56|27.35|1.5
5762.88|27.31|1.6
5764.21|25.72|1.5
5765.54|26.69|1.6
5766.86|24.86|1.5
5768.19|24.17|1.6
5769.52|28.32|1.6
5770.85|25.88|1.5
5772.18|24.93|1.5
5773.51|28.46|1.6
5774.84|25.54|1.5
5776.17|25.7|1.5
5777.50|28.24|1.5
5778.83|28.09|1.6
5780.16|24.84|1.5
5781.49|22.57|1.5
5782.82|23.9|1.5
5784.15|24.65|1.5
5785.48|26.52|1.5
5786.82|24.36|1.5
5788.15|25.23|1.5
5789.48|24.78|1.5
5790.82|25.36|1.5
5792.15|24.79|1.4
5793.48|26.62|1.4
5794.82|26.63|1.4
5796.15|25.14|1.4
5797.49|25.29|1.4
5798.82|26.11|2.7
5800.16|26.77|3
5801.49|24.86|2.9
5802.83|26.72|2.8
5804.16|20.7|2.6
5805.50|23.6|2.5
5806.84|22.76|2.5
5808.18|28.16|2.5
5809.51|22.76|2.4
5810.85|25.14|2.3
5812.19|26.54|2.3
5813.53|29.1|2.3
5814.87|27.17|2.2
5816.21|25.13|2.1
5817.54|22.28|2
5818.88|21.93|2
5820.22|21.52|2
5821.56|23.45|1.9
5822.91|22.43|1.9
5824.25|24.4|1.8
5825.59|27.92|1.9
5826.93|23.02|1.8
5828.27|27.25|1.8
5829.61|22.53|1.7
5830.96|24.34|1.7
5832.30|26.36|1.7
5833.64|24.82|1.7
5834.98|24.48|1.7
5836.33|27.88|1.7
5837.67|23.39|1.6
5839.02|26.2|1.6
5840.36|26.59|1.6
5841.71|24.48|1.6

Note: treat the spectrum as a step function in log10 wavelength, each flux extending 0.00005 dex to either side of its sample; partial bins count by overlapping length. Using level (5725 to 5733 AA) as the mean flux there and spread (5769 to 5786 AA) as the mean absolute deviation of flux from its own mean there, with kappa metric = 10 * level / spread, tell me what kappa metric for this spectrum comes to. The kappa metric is 172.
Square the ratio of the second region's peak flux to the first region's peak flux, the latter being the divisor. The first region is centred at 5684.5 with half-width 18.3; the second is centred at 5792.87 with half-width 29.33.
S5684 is 1.14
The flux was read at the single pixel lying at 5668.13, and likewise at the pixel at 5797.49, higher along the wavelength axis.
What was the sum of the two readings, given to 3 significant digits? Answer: 49.9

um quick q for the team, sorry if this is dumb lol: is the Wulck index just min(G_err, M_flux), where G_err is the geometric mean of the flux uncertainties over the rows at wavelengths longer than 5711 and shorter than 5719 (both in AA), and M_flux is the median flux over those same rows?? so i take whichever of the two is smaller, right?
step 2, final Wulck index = 1.55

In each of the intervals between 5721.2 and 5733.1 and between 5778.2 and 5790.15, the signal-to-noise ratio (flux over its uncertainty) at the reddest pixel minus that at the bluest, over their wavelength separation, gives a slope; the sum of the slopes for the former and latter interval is -0.27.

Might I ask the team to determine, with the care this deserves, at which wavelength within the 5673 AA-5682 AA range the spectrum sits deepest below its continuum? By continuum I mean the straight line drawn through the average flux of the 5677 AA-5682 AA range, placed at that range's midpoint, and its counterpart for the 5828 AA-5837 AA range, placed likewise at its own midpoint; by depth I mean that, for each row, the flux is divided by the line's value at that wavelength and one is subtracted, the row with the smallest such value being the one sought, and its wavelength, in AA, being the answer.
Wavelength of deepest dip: 5679.89 AA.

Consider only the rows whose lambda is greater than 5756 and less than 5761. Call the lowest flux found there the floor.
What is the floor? 25.11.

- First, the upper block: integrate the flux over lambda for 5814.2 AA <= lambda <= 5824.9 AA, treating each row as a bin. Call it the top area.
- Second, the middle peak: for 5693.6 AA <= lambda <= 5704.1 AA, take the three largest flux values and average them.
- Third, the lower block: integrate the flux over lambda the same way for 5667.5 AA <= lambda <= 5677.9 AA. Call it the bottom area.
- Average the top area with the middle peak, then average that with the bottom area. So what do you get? 203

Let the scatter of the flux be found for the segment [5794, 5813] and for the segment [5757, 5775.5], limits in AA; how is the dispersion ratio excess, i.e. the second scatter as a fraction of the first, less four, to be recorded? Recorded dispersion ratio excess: -3.32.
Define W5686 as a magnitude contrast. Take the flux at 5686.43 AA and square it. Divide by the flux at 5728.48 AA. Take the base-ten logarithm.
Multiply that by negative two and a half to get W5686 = -3.50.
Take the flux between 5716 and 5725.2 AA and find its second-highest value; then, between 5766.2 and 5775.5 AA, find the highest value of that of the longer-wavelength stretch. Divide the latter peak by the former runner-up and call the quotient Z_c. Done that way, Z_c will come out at 1.062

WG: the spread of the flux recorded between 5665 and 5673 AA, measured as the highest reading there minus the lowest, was 2.1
